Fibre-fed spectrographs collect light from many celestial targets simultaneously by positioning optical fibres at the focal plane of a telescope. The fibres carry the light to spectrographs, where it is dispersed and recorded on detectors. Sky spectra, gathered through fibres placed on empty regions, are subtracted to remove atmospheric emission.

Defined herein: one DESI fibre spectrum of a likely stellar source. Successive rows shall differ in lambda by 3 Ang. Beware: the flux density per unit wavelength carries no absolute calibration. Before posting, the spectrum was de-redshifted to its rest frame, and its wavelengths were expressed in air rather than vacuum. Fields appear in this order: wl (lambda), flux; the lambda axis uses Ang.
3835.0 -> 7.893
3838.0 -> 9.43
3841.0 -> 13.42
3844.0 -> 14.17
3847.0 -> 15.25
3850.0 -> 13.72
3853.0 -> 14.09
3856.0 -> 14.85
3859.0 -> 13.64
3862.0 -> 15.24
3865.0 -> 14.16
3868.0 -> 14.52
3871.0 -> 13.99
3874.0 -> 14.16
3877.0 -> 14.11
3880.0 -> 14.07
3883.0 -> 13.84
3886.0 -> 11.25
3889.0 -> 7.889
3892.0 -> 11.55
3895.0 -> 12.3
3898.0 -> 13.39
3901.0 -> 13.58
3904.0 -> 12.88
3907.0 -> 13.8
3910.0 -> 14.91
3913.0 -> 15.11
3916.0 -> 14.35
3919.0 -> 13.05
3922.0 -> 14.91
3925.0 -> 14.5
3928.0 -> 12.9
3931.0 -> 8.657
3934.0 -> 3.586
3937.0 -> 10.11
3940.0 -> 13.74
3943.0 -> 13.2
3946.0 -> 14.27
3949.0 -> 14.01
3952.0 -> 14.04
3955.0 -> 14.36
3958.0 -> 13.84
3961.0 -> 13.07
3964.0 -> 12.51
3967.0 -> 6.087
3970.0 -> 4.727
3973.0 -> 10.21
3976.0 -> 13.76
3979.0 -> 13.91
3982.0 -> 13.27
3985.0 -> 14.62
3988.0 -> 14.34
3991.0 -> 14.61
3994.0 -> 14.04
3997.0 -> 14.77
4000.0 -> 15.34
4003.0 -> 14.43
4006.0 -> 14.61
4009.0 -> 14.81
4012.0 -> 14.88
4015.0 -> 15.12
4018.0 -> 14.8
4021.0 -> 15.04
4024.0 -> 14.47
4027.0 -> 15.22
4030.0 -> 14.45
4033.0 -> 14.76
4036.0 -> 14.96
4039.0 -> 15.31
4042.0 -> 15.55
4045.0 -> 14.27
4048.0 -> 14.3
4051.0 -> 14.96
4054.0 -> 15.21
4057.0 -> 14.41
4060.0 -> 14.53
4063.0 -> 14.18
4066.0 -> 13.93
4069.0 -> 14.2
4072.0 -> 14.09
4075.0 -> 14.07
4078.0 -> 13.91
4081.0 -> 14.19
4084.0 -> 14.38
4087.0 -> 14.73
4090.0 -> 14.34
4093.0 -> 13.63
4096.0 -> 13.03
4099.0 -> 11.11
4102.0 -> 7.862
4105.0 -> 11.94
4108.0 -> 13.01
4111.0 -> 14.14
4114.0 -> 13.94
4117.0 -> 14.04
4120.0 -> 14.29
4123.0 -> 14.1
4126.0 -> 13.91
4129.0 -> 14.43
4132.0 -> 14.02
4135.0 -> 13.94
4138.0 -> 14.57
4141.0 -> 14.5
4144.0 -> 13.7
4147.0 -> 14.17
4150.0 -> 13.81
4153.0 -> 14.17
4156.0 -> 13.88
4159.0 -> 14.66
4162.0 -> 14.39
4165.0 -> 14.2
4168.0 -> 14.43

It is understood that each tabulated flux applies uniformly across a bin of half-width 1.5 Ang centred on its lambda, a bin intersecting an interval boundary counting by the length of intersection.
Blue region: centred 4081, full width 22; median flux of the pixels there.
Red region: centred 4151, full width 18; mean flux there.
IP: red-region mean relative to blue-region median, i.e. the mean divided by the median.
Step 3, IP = 0.99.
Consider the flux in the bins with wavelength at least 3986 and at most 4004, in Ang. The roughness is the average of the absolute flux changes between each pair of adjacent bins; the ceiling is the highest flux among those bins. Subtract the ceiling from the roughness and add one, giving -13.7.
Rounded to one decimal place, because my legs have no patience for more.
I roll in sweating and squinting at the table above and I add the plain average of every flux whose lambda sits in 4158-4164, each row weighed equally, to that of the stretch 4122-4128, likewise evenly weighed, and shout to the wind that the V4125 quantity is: 28.5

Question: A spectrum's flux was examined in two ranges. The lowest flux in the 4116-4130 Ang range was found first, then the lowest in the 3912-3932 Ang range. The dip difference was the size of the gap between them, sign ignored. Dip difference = 5.3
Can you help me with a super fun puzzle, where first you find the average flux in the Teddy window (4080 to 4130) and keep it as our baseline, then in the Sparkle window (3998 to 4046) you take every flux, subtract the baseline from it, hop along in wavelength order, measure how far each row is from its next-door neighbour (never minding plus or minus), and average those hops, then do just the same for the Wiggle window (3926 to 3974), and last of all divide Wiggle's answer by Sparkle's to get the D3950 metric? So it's 5.6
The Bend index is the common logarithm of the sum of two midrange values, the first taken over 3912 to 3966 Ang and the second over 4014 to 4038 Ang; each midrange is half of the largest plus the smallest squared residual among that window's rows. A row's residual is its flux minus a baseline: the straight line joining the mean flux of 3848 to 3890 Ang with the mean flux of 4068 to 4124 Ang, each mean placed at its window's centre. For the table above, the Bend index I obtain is 1.71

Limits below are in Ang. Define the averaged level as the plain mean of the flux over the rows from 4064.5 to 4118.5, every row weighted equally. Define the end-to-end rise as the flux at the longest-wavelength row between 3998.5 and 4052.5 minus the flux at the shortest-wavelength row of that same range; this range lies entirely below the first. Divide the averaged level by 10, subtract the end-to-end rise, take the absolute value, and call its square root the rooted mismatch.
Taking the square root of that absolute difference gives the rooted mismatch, 1.31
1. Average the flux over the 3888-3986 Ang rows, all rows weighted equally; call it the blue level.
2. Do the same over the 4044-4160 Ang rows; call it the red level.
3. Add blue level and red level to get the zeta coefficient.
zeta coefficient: 26.2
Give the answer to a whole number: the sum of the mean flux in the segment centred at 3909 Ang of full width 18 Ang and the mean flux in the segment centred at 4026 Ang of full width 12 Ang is 29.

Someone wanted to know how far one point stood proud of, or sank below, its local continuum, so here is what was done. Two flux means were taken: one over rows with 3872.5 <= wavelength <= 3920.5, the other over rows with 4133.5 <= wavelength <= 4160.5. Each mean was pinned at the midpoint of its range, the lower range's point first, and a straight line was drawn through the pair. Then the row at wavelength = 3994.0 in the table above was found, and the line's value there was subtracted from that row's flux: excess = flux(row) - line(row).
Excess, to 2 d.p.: 0.50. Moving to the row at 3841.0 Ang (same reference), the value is 0.51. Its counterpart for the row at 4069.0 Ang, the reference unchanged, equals 0.36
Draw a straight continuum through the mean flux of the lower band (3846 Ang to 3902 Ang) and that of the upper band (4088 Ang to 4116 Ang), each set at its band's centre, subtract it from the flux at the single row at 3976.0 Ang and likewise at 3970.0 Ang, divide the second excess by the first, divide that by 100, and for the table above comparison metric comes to -0.12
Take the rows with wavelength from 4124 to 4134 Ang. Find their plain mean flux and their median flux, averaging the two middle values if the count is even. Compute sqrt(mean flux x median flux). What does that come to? 14.1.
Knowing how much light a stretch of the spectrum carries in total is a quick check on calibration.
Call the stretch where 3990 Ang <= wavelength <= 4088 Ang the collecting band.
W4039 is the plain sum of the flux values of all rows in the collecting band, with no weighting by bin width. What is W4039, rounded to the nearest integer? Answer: 483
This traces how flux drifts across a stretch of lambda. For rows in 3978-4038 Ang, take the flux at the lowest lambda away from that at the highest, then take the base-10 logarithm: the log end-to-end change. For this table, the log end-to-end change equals 0.0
